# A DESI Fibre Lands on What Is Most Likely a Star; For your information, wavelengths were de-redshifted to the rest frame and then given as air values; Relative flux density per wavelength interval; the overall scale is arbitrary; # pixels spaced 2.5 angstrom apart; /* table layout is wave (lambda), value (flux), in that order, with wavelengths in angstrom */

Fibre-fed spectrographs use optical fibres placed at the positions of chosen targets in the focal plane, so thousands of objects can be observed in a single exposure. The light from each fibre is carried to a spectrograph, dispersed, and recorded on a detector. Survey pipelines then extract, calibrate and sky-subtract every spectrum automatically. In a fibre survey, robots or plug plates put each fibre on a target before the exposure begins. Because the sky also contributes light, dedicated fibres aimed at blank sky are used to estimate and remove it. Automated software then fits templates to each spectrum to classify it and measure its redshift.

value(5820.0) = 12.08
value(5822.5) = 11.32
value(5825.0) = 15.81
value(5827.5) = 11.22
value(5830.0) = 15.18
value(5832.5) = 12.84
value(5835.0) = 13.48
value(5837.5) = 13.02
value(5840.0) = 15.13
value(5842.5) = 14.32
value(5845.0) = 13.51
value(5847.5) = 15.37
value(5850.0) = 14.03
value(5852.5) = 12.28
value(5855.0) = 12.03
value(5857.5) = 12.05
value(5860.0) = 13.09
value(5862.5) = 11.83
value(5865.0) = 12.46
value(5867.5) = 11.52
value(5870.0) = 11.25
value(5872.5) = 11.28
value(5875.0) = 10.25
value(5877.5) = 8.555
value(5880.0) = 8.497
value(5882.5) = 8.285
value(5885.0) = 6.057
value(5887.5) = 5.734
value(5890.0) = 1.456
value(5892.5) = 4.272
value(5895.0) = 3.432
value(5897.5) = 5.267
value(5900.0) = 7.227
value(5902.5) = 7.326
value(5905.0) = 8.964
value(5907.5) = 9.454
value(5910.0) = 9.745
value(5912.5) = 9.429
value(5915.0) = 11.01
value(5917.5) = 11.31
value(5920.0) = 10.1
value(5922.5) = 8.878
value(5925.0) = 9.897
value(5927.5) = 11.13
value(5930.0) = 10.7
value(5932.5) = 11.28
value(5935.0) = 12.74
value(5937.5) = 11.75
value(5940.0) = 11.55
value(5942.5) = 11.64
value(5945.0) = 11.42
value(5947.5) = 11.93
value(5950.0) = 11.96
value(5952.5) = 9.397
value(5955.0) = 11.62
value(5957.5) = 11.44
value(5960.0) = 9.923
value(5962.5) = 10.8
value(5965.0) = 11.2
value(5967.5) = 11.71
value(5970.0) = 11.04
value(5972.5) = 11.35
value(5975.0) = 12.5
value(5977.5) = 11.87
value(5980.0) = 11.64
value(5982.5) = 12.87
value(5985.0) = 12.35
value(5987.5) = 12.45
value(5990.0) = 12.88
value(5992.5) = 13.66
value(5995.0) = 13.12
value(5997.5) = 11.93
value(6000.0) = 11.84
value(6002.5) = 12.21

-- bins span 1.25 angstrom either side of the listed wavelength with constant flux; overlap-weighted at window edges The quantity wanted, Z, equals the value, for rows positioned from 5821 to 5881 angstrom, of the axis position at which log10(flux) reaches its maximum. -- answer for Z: 5825.0 angstrom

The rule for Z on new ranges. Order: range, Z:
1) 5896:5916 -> 5915.0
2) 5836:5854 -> 5847.5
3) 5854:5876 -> 5860.0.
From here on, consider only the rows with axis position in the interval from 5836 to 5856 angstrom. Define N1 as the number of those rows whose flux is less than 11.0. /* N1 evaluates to 0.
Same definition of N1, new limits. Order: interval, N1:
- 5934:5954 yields 1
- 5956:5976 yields 2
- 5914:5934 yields 4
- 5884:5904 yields 8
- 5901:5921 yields 6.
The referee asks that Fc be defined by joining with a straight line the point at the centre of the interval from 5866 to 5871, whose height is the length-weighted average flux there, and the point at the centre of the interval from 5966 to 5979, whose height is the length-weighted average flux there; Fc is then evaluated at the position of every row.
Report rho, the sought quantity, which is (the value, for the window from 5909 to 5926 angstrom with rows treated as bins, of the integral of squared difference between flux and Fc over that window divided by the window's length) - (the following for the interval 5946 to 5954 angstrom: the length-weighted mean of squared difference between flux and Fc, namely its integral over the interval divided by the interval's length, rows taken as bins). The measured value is 1.3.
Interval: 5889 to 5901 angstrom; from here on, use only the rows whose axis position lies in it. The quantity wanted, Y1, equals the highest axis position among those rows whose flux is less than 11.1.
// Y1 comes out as 5900.0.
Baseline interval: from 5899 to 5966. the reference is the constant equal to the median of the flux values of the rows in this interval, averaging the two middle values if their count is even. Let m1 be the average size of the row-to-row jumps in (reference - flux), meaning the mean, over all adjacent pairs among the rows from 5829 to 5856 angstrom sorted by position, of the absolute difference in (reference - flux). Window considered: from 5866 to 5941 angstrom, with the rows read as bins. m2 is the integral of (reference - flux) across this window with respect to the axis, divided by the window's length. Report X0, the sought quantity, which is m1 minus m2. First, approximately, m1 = 1.2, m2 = 2.1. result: -0.8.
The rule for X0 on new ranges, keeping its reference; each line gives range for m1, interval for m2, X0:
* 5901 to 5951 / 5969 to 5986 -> 1.7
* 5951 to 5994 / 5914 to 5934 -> 0.3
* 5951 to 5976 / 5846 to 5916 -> -0.8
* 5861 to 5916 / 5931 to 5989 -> 1.7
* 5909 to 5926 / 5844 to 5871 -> 2.6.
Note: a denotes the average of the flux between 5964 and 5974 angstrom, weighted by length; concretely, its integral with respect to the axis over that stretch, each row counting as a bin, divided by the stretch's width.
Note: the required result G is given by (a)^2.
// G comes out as 129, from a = 11.4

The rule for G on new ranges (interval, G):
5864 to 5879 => 117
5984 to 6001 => 159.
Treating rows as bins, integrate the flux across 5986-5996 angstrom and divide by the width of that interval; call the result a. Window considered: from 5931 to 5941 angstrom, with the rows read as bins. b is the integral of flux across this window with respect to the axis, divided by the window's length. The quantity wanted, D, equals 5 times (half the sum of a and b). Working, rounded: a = 13.0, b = 11.8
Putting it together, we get 62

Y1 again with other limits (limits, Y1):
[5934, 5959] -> 5952.5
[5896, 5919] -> 5915.0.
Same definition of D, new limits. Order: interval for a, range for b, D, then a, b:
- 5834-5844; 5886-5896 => 44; 14.0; 3.8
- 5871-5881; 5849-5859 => 56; 9.7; 12.6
